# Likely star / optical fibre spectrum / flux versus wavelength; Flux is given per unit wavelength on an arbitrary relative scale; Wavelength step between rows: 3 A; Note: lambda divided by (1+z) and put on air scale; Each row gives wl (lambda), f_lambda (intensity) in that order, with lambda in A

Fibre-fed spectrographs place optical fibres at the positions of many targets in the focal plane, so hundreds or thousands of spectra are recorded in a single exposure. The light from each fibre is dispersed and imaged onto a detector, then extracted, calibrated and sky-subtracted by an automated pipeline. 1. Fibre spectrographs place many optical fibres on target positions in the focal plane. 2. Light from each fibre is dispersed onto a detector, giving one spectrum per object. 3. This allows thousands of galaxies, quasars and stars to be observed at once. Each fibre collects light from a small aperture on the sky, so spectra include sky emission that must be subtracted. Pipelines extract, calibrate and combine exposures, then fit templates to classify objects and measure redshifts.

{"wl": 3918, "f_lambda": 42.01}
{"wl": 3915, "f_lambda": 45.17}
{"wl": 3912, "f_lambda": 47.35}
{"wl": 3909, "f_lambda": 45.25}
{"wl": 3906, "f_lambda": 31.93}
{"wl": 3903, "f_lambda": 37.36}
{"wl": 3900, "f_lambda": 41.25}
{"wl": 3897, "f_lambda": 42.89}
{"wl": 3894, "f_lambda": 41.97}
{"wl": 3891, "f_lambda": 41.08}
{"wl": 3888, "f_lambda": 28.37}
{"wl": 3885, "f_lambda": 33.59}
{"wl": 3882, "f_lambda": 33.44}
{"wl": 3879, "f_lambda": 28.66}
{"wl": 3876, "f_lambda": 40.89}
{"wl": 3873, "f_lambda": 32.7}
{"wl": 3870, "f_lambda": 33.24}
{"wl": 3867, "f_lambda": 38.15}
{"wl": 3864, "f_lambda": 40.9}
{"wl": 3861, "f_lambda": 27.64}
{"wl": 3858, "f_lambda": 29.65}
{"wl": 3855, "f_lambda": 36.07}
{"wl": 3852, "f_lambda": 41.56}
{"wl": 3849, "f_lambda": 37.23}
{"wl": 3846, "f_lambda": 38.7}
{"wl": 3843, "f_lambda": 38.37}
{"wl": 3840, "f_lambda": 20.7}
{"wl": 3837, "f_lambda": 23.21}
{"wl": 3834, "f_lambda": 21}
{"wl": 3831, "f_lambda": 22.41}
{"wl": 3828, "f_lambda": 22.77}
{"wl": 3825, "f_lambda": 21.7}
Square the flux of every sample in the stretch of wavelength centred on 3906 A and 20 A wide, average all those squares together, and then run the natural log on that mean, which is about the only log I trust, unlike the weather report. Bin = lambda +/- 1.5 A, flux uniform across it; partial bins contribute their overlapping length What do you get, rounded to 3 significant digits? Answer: 7.47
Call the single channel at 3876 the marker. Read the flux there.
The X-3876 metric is 40.89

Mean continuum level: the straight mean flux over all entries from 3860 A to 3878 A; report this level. 35.6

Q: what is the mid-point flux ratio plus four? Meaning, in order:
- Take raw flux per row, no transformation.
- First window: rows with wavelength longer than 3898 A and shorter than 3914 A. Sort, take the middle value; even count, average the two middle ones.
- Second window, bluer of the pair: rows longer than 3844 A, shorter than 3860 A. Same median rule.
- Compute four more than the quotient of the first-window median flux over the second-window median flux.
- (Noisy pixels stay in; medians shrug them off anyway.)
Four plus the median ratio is 5.11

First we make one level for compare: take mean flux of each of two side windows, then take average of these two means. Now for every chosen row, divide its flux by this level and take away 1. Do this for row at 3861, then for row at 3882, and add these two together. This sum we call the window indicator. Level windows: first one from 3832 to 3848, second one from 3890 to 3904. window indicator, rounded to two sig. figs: -0.24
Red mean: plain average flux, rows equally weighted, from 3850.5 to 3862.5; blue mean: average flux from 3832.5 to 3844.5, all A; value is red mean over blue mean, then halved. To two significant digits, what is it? 0.65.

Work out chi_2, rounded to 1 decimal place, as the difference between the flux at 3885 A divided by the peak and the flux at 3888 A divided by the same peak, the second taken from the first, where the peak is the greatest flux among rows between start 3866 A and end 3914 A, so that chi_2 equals 0.1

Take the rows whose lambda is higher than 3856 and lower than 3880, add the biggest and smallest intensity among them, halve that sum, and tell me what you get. 34.3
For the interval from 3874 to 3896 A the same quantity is 35.2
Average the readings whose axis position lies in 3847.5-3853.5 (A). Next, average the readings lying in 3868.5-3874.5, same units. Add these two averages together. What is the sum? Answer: 72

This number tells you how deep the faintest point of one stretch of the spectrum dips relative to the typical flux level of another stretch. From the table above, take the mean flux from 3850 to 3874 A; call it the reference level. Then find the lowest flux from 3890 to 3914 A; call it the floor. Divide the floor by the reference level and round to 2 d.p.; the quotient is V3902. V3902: 0.91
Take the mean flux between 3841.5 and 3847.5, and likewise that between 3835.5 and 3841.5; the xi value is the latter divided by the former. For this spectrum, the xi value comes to 0.57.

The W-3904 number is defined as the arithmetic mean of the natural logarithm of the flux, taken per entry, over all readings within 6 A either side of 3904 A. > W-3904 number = 3.65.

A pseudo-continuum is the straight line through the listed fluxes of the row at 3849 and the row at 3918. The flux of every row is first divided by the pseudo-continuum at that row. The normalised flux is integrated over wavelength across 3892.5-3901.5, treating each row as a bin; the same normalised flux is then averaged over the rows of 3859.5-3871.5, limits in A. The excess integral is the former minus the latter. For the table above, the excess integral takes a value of 8.4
